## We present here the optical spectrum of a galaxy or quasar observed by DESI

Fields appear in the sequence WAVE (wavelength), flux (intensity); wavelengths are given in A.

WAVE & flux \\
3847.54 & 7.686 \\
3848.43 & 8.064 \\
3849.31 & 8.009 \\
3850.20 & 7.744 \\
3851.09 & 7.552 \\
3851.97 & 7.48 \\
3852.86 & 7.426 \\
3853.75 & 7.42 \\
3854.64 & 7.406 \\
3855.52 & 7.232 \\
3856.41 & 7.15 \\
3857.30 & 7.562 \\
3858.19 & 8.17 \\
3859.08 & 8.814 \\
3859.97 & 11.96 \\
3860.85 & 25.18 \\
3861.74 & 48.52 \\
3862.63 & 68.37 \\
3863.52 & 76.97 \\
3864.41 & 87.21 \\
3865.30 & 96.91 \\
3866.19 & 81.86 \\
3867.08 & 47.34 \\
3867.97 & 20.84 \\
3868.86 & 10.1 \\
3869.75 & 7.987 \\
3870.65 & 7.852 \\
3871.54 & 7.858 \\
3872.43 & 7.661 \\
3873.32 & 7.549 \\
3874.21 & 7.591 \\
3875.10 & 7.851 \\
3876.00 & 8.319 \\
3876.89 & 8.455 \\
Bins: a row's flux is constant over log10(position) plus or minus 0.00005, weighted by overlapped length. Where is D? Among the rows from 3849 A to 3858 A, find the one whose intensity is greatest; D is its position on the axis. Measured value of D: 3849.31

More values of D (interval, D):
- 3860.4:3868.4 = 3865.30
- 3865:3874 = 3865.30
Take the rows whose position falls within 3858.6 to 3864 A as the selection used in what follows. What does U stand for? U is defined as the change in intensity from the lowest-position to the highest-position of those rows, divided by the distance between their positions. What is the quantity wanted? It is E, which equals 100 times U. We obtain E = 1535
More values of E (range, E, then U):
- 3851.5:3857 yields -7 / 0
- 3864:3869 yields -1733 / -17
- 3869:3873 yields -12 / 0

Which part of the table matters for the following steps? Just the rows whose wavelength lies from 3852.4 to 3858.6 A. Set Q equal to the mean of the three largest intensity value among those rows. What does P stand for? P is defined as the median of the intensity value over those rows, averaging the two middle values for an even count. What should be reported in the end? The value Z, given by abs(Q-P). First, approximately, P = 7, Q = 8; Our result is 0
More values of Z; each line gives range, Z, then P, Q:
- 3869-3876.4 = 0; 8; 8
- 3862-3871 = 31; 58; 89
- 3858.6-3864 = 28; 37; 65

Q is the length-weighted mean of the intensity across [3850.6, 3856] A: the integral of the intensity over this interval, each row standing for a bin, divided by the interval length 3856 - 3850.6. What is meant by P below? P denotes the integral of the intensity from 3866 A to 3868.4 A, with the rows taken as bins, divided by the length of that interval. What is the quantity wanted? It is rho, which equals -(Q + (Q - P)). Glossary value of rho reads 32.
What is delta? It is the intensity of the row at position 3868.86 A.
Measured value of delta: 10.1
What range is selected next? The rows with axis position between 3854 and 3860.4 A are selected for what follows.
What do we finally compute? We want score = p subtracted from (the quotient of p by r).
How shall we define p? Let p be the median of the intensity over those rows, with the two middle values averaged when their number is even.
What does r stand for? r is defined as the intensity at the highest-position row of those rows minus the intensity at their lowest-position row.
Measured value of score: -6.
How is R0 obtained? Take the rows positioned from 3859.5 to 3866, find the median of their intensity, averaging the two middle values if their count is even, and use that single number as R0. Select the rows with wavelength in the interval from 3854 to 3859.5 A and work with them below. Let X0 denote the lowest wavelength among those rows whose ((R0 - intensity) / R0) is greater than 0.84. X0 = 3854.64 A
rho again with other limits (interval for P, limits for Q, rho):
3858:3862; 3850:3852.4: 5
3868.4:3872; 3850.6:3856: -6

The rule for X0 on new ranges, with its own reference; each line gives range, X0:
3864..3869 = 3868.86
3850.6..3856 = 3851.09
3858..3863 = 3858.19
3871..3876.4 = 3871.54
